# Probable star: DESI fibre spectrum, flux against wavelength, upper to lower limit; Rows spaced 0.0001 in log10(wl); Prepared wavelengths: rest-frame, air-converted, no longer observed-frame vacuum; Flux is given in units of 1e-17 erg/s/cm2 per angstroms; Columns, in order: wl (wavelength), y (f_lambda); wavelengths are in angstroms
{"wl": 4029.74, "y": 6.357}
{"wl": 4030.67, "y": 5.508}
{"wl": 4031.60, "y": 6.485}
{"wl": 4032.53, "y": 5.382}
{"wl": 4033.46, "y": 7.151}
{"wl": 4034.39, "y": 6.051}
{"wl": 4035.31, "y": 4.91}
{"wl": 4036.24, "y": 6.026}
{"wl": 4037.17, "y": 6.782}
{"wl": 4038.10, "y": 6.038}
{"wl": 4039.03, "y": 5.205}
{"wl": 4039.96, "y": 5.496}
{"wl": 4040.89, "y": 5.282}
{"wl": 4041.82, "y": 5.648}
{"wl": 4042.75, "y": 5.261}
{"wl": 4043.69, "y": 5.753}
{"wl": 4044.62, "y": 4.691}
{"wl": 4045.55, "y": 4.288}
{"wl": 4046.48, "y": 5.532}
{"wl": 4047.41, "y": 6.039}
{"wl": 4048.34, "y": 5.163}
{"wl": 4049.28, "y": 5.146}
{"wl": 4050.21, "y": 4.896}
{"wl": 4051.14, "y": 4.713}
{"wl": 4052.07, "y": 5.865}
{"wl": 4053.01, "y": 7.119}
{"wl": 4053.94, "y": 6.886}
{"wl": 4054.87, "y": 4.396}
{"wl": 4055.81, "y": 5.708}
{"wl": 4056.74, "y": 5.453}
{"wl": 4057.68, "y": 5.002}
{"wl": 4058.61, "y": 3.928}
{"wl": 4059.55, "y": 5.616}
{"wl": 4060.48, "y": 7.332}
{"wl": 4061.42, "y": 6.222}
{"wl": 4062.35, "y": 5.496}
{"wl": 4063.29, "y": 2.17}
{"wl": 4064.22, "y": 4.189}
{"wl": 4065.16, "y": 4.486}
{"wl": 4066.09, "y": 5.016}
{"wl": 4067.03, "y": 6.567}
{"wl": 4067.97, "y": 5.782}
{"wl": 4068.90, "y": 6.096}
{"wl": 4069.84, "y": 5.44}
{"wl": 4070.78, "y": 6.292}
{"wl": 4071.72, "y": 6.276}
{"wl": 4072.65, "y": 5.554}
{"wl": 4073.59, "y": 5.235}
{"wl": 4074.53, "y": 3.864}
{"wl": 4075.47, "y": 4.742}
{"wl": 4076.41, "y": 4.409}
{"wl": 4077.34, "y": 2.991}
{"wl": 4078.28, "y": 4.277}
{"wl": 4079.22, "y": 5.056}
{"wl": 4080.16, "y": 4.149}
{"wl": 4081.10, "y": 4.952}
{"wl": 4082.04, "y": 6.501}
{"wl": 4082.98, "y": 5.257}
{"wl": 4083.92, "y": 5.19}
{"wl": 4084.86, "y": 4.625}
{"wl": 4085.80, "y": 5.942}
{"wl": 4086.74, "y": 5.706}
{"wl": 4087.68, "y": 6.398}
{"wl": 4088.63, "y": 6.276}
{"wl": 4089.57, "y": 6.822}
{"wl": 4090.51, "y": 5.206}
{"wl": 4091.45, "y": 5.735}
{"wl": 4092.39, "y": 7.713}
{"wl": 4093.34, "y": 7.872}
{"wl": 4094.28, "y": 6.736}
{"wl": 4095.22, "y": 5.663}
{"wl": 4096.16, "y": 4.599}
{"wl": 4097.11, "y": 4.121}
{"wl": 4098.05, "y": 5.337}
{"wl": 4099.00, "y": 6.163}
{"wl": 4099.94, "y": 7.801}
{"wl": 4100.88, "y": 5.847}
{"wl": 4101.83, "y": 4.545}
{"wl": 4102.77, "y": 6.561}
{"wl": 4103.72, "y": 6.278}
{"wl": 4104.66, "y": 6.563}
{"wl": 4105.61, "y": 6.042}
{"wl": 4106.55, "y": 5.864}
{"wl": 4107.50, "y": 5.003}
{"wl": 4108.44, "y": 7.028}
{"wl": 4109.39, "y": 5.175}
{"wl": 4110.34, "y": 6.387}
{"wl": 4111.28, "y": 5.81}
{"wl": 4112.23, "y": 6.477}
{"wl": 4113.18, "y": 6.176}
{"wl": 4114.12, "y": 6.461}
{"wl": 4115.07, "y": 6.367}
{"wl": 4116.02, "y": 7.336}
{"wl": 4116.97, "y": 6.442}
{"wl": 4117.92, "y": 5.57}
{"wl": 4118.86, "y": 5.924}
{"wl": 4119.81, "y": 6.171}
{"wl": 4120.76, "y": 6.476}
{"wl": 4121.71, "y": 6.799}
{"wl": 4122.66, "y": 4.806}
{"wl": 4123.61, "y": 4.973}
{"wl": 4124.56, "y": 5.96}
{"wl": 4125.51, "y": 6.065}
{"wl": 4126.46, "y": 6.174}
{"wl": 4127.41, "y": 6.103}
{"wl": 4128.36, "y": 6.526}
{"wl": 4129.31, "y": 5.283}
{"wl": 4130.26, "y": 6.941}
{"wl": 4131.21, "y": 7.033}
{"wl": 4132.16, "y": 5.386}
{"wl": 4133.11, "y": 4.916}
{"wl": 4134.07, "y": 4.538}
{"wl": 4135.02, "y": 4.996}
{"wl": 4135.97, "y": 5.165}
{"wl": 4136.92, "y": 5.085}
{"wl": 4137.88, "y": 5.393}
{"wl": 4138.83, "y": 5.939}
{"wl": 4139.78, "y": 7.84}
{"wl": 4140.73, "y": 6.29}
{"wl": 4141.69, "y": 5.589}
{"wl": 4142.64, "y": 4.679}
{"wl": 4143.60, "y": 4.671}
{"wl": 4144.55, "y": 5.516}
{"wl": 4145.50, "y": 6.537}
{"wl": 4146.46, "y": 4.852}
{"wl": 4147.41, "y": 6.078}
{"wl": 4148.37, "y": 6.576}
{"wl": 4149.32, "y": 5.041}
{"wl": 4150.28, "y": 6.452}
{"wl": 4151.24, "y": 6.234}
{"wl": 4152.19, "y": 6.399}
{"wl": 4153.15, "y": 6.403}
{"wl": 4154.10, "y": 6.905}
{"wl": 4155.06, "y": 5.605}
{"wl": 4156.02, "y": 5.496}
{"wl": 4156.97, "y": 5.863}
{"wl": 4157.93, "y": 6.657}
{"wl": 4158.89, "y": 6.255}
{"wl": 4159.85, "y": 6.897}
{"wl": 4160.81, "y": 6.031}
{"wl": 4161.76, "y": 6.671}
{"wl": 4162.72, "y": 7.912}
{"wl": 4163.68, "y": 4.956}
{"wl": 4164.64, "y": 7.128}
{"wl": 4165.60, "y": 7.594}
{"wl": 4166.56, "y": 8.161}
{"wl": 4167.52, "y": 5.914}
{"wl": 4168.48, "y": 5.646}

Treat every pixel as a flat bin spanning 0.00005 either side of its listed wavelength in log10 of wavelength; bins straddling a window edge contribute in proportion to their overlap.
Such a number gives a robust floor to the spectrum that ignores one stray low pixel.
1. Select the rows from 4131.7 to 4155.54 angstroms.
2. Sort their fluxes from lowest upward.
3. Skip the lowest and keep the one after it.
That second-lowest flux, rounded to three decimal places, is 4.671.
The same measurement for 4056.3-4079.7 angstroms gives 2.991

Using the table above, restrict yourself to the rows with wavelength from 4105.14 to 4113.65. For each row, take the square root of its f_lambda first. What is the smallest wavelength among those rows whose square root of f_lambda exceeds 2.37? 4105.61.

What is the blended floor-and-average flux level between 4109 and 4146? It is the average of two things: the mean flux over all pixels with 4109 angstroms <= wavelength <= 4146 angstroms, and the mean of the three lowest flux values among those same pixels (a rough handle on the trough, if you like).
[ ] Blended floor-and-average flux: 5.3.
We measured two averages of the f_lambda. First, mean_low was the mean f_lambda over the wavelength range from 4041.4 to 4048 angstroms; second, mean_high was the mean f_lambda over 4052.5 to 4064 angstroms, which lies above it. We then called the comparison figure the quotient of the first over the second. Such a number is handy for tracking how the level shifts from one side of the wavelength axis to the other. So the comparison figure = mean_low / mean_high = 0.98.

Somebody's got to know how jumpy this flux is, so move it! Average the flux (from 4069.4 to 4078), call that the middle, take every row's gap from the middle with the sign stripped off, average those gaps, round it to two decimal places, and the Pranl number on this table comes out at 0.87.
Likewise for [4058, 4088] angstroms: 0.85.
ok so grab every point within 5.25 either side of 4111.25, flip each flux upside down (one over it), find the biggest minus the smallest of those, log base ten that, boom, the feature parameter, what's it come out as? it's -1.2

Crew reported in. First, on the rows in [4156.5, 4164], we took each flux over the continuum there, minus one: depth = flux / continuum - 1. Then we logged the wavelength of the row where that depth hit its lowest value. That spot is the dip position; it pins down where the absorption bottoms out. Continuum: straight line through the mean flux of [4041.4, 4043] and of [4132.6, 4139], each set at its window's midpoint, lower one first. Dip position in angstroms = 4163.68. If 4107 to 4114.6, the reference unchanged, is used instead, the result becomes 4107.50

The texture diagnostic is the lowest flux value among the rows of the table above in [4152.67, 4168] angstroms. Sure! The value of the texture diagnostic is 4.956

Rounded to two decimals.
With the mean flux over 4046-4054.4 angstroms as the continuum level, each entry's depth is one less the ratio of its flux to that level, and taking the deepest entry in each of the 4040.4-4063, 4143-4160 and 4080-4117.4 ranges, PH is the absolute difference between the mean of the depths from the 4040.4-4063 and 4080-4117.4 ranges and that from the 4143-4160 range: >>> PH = 0.11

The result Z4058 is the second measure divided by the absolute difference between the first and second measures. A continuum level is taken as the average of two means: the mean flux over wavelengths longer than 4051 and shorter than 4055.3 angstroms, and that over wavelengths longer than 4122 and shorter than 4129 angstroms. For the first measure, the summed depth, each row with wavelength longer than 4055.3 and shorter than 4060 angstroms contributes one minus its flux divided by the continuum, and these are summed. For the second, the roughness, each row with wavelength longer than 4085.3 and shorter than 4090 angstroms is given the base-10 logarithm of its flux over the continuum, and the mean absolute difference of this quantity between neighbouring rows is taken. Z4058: 0.05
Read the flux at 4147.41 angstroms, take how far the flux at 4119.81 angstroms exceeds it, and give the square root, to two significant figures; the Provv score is 0.30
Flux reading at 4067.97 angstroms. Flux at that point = 5.782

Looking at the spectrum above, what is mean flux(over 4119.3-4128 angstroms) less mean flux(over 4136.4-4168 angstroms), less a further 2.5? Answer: -2.7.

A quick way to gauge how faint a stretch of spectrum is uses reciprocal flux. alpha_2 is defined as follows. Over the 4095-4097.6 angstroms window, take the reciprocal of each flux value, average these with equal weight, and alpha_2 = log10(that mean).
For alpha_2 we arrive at -0.67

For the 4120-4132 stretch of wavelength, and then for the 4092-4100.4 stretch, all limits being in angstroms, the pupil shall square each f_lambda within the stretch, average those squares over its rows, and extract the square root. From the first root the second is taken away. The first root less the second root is -0.23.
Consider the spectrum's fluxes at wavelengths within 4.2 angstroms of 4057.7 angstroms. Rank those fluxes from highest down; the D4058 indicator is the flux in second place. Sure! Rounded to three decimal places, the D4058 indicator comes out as 6.886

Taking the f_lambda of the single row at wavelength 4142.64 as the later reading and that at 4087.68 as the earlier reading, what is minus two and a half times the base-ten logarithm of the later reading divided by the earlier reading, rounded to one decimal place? 0.3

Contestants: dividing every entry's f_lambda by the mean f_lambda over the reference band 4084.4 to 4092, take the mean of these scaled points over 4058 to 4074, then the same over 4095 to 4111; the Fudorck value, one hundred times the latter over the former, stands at 108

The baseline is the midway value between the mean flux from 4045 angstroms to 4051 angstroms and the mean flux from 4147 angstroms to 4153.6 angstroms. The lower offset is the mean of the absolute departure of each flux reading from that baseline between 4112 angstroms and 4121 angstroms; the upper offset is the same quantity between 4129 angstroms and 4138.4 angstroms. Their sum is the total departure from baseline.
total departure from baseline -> 1.41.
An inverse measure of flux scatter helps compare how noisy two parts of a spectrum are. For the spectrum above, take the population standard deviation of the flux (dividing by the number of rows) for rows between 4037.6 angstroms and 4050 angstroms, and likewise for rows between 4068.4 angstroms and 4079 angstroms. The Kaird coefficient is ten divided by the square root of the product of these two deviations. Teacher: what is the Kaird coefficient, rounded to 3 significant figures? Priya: 14.4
